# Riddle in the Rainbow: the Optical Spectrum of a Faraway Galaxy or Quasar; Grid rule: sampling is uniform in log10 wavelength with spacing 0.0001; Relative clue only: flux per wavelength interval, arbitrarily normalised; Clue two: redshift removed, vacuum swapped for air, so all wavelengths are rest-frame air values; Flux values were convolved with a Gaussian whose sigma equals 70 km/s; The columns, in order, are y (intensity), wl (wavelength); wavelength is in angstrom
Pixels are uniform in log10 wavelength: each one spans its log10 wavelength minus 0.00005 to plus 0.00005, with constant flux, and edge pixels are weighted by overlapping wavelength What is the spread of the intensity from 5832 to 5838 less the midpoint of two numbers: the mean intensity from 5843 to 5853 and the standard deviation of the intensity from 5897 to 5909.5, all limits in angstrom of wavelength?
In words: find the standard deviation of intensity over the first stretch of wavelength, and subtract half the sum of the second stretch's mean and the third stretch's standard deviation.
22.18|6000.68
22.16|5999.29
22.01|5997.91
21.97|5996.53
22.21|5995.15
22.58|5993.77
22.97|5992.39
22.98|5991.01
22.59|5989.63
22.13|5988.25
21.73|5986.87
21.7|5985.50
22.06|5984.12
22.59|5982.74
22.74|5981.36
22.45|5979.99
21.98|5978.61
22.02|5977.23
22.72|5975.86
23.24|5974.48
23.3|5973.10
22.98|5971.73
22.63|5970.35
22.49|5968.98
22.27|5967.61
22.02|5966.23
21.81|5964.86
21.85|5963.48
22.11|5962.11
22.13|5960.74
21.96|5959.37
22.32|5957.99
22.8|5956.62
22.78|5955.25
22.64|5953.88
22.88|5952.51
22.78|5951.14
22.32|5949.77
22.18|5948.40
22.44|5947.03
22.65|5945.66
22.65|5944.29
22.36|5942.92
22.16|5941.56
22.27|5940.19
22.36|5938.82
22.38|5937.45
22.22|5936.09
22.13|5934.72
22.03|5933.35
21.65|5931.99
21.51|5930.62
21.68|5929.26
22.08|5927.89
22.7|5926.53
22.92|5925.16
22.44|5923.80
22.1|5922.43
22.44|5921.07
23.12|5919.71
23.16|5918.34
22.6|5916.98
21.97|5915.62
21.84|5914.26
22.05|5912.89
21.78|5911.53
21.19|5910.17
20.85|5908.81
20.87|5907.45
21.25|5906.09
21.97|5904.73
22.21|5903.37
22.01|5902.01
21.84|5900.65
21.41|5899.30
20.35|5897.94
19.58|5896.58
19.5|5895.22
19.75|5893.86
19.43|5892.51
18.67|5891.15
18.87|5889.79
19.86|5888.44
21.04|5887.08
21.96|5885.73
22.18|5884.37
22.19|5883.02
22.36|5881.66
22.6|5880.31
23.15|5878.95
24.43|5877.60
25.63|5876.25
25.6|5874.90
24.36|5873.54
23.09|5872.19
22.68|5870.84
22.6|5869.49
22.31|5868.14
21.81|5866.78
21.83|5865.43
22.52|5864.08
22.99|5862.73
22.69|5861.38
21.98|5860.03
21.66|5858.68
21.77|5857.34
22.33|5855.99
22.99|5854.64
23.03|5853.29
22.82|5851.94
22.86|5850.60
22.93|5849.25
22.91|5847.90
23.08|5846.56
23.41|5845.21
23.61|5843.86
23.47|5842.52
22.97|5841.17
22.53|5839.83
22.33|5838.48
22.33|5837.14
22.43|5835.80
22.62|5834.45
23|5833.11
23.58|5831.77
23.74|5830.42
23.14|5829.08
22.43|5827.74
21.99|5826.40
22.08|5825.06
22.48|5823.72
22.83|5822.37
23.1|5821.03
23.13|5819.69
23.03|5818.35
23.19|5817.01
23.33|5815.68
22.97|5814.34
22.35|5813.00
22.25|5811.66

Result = -11.6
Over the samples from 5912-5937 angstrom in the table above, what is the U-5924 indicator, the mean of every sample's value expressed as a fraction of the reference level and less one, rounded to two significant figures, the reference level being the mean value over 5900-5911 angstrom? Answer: 0.034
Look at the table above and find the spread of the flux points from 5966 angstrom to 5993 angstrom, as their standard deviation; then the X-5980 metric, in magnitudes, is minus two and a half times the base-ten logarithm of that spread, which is 0.8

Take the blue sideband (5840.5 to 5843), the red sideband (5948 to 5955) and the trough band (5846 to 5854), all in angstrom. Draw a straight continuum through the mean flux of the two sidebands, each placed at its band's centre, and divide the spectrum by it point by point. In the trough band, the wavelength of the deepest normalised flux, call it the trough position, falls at 5851.94 angstrom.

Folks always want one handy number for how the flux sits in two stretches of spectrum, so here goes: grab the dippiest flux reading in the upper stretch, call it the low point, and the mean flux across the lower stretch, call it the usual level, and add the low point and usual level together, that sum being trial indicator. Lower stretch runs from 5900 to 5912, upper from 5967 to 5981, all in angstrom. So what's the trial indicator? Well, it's 43.5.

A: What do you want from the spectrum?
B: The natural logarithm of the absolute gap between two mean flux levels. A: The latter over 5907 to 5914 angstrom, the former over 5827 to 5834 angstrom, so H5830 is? 0.6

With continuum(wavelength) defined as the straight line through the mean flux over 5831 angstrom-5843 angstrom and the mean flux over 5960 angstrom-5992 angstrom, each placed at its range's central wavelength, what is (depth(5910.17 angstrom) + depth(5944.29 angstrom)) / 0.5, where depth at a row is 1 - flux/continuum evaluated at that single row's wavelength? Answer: 0.11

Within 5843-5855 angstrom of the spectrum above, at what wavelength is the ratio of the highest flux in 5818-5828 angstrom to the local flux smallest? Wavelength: 5843.86 angstrom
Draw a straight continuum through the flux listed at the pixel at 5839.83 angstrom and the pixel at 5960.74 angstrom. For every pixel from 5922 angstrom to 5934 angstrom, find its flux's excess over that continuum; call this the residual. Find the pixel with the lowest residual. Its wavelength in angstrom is 5930.62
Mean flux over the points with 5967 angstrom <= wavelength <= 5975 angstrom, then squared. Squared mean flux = 521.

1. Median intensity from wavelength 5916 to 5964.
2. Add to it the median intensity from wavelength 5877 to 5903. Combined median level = 43.8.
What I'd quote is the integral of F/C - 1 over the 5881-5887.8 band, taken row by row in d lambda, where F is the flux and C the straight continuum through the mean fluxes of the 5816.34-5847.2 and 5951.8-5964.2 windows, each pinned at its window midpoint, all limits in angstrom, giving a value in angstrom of -0.22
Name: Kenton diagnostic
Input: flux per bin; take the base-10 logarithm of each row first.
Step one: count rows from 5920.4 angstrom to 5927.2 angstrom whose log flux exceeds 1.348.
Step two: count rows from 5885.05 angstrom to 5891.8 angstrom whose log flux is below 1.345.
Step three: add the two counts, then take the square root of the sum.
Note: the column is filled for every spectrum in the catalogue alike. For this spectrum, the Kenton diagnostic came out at 3.00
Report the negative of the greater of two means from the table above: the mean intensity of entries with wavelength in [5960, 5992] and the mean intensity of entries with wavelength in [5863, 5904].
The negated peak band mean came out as -22.4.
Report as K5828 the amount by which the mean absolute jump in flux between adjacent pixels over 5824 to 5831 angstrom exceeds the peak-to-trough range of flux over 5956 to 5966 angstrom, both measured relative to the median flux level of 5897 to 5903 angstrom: -0.53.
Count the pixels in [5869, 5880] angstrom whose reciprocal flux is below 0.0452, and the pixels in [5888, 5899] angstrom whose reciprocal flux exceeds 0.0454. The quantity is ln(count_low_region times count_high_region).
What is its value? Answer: 4.16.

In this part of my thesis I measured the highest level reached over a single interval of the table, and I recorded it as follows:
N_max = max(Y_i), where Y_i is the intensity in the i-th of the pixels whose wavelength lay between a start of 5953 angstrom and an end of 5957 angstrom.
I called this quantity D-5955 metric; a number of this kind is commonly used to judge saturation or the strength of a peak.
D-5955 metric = 22.8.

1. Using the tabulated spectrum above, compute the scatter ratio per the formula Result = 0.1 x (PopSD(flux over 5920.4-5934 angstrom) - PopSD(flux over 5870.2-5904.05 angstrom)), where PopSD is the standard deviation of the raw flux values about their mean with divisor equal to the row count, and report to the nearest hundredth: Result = -0.15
